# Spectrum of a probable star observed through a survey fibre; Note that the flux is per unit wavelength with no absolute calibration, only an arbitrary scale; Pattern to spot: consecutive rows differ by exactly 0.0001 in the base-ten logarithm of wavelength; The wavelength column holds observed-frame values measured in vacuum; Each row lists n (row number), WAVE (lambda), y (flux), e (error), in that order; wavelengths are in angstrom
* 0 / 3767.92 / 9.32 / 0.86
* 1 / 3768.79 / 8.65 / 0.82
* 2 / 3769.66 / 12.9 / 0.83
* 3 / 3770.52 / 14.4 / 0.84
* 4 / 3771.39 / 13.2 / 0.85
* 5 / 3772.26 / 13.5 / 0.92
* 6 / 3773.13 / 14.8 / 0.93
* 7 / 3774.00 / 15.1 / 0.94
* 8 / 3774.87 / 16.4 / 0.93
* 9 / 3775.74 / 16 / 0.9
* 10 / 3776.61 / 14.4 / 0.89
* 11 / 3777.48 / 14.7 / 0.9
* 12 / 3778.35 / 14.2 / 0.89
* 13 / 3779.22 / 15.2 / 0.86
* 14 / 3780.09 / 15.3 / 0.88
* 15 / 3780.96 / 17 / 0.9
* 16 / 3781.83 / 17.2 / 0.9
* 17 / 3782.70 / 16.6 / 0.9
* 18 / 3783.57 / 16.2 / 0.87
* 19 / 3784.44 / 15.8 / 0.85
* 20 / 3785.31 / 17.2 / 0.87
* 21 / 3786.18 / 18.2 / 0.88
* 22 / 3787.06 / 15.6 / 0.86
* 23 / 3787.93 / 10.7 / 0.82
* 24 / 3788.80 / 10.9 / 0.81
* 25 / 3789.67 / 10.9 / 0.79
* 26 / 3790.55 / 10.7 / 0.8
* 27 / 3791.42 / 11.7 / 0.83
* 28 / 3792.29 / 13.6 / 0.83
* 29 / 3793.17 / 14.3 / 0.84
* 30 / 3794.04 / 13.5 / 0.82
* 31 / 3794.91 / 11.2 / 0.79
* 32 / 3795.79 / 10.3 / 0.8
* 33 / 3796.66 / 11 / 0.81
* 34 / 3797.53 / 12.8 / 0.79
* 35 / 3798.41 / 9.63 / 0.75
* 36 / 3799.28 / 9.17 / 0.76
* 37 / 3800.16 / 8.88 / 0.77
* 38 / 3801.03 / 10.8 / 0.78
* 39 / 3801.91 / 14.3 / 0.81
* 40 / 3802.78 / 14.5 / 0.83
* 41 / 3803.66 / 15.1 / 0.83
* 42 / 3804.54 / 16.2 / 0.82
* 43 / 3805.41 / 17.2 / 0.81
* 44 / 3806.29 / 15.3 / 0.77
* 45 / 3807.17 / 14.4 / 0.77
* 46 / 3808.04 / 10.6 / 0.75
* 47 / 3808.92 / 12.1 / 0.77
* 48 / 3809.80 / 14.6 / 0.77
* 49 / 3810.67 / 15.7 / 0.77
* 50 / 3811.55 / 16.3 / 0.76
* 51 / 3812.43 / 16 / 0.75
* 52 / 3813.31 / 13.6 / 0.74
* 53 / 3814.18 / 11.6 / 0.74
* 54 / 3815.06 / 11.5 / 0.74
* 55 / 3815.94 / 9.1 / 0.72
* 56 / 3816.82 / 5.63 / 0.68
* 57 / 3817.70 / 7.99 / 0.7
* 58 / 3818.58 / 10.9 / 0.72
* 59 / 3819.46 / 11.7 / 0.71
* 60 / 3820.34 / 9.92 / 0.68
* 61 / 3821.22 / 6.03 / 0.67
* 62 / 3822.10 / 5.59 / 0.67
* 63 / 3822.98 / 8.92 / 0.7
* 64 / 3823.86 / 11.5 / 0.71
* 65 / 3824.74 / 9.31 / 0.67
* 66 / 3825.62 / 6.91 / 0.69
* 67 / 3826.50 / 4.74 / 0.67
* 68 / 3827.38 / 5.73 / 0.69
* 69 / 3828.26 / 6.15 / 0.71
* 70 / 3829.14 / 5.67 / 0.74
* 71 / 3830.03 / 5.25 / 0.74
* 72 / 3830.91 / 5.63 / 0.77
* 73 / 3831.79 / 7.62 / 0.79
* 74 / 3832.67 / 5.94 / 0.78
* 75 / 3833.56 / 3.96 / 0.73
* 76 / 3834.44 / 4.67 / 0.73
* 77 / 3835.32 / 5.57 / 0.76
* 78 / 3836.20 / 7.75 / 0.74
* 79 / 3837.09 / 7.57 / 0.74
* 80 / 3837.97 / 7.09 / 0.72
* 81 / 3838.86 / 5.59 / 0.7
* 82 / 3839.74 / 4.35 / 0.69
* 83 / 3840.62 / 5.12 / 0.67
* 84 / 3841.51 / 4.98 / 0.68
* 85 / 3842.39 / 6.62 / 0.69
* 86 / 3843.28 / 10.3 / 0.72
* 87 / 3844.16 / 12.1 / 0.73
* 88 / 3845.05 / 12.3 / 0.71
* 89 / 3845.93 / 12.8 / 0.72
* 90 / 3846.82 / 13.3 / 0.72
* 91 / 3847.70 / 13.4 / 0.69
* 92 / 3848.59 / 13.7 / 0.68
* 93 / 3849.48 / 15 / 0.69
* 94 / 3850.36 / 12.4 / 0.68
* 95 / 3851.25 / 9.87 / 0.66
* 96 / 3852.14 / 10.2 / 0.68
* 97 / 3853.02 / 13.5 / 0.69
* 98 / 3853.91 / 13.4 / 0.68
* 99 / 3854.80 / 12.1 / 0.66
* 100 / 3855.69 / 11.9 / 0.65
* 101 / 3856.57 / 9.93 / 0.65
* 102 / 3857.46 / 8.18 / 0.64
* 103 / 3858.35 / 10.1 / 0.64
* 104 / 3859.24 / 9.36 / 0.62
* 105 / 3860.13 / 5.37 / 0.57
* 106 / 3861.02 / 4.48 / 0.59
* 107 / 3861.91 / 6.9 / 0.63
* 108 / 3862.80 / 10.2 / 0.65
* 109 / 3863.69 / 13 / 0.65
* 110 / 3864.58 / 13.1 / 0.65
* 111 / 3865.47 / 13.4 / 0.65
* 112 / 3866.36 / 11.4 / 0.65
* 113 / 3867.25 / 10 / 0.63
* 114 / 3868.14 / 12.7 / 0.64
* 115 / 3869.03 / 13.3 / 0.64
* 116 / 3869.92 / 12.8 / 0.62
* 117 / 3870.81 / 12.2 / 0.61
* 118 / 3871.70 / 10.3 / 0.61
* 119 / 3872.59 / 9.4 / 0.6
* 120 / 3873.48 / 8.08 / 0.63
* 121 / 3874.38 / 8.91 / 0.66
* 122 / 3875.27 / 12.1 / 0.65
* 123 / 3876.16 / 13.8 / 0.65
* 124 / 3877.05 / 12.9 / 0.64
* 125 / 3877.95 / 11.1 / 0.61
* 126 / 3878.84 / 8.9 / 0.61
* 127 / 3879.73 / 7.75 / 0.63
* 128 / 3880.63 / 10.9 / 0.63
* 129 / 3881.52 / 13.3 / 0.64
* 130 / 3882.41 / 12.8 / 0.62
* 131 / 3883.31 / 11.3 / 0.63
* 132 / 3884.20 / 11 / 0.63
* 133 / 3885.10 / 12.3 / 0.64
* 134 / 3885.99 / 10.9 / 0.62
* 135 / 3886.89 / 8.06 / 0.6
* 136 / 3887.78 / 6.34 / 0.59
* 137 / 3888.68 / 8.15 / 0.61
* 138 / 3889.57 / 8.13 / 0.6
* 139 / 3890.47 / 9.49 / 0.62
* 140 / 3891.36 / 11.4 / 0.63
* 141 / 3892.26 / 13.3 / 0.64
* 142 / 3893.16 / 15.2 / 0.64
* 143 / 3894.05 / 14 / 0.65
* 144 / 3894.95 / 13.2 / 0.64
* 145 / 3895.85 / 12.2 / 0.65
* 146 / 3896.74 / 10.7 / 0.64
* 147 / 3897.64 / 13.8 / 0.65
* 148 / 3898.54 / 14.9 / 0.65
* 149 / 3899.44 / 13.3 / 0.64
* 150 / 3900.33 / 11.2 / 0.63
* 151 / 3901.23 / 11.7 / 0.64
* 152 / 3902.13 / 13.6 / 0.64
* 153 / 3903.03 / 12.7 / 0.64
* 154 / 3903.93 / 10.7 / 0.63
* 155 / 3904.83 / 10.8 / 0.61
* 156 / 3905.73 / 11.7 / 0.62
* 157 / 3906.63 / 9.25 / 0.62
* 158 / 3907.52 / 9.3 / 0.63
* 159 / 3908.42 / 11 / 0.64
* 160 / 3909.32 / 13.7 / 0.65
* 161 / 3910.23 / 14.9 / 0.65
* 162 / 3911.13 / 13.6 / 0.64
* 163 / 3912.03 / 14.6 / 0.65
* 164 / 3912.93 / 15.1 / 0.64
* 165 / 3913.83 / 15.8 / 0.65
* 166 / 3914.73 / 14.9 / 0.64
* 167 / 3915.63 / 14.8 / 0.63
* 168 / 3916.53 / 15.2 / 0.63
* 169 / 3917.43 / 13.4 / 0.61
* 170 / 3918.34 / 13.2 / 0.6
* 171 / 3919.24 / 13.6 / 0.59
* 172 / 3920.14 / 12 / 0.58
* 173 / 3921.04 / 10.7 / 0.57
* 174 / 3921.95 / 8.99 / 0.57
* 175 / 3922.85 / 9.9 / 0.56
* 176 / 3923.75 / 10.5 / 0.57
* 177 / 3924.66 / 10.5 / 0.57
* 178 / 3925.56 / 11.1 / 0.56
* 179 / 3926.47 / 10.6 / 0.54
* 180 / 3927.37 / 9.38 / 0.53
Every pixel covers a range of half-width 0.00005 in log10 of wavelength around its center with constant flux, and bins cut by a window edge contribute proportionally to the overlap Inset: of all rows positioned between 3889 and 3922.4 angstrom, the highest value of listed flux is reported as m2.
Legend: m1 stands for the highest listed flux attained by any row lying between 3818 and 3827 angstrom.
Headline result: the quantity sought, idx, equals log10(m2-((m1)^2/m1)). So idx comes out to 0.6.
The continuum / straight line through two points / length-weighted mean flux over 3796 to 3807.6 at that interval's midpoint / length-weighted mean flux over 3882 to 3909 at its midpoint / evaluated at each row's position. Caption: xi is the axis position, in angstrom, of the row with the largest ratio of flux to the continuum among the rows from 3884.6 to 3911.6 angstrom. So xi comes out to 3910.23 angstrom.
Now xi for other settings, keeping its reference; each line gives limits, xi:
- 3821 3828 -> 3823.86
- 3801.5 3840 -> 3805.41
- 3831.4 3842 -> 3836.20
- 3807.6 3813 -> 3811.55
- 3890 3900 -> 3893.16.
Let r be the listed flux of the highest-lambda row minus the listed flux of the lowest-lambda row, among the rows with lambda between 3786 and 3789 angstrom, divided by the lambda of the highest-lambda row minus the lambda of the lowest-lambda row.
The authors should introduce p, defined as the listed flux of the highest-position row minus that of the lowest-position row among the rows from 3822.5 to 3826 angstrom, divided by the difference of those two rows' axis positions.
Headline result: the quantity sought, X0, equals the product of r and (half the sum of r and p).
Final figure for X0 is 4.9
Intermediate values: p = -0.8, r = -2.8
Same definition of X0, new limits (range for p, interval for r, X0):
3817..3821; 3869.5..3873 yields 0.3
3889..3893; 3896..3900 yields 1.4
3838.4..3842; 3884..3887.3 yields 0.7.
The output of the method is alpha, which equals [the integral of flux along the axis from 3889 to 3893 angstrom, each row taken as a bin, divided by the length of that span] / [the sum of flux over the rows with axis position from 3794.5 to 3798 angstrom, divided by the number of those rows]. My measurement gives 1.0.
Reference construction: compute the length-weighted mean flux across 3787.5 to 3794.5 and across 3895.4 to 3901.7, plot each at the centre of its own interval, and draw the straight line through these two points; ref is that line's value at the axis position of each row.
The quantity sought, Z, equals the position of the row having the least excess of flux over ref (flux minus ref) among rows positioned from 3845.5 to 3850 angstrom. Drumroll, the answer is 3845.93 angstrom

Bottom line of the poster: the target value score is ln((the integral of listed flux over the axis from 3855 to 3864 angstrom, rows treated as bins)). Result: 4.4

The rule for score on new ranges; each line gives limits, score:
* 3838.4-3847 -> 4.3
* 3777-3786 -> 5.0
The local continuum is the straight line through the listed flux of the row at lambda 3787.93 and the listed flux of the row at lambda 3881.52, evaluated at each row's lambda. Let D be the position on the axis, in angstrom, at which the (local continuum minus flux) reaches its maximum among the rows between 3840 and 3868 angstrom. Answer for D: 3861.02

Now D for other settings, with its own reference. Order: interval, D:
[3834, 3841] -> 3839.74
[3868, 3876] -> 3873.48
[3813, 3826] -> 3822.10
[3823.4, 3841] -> 3833.56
